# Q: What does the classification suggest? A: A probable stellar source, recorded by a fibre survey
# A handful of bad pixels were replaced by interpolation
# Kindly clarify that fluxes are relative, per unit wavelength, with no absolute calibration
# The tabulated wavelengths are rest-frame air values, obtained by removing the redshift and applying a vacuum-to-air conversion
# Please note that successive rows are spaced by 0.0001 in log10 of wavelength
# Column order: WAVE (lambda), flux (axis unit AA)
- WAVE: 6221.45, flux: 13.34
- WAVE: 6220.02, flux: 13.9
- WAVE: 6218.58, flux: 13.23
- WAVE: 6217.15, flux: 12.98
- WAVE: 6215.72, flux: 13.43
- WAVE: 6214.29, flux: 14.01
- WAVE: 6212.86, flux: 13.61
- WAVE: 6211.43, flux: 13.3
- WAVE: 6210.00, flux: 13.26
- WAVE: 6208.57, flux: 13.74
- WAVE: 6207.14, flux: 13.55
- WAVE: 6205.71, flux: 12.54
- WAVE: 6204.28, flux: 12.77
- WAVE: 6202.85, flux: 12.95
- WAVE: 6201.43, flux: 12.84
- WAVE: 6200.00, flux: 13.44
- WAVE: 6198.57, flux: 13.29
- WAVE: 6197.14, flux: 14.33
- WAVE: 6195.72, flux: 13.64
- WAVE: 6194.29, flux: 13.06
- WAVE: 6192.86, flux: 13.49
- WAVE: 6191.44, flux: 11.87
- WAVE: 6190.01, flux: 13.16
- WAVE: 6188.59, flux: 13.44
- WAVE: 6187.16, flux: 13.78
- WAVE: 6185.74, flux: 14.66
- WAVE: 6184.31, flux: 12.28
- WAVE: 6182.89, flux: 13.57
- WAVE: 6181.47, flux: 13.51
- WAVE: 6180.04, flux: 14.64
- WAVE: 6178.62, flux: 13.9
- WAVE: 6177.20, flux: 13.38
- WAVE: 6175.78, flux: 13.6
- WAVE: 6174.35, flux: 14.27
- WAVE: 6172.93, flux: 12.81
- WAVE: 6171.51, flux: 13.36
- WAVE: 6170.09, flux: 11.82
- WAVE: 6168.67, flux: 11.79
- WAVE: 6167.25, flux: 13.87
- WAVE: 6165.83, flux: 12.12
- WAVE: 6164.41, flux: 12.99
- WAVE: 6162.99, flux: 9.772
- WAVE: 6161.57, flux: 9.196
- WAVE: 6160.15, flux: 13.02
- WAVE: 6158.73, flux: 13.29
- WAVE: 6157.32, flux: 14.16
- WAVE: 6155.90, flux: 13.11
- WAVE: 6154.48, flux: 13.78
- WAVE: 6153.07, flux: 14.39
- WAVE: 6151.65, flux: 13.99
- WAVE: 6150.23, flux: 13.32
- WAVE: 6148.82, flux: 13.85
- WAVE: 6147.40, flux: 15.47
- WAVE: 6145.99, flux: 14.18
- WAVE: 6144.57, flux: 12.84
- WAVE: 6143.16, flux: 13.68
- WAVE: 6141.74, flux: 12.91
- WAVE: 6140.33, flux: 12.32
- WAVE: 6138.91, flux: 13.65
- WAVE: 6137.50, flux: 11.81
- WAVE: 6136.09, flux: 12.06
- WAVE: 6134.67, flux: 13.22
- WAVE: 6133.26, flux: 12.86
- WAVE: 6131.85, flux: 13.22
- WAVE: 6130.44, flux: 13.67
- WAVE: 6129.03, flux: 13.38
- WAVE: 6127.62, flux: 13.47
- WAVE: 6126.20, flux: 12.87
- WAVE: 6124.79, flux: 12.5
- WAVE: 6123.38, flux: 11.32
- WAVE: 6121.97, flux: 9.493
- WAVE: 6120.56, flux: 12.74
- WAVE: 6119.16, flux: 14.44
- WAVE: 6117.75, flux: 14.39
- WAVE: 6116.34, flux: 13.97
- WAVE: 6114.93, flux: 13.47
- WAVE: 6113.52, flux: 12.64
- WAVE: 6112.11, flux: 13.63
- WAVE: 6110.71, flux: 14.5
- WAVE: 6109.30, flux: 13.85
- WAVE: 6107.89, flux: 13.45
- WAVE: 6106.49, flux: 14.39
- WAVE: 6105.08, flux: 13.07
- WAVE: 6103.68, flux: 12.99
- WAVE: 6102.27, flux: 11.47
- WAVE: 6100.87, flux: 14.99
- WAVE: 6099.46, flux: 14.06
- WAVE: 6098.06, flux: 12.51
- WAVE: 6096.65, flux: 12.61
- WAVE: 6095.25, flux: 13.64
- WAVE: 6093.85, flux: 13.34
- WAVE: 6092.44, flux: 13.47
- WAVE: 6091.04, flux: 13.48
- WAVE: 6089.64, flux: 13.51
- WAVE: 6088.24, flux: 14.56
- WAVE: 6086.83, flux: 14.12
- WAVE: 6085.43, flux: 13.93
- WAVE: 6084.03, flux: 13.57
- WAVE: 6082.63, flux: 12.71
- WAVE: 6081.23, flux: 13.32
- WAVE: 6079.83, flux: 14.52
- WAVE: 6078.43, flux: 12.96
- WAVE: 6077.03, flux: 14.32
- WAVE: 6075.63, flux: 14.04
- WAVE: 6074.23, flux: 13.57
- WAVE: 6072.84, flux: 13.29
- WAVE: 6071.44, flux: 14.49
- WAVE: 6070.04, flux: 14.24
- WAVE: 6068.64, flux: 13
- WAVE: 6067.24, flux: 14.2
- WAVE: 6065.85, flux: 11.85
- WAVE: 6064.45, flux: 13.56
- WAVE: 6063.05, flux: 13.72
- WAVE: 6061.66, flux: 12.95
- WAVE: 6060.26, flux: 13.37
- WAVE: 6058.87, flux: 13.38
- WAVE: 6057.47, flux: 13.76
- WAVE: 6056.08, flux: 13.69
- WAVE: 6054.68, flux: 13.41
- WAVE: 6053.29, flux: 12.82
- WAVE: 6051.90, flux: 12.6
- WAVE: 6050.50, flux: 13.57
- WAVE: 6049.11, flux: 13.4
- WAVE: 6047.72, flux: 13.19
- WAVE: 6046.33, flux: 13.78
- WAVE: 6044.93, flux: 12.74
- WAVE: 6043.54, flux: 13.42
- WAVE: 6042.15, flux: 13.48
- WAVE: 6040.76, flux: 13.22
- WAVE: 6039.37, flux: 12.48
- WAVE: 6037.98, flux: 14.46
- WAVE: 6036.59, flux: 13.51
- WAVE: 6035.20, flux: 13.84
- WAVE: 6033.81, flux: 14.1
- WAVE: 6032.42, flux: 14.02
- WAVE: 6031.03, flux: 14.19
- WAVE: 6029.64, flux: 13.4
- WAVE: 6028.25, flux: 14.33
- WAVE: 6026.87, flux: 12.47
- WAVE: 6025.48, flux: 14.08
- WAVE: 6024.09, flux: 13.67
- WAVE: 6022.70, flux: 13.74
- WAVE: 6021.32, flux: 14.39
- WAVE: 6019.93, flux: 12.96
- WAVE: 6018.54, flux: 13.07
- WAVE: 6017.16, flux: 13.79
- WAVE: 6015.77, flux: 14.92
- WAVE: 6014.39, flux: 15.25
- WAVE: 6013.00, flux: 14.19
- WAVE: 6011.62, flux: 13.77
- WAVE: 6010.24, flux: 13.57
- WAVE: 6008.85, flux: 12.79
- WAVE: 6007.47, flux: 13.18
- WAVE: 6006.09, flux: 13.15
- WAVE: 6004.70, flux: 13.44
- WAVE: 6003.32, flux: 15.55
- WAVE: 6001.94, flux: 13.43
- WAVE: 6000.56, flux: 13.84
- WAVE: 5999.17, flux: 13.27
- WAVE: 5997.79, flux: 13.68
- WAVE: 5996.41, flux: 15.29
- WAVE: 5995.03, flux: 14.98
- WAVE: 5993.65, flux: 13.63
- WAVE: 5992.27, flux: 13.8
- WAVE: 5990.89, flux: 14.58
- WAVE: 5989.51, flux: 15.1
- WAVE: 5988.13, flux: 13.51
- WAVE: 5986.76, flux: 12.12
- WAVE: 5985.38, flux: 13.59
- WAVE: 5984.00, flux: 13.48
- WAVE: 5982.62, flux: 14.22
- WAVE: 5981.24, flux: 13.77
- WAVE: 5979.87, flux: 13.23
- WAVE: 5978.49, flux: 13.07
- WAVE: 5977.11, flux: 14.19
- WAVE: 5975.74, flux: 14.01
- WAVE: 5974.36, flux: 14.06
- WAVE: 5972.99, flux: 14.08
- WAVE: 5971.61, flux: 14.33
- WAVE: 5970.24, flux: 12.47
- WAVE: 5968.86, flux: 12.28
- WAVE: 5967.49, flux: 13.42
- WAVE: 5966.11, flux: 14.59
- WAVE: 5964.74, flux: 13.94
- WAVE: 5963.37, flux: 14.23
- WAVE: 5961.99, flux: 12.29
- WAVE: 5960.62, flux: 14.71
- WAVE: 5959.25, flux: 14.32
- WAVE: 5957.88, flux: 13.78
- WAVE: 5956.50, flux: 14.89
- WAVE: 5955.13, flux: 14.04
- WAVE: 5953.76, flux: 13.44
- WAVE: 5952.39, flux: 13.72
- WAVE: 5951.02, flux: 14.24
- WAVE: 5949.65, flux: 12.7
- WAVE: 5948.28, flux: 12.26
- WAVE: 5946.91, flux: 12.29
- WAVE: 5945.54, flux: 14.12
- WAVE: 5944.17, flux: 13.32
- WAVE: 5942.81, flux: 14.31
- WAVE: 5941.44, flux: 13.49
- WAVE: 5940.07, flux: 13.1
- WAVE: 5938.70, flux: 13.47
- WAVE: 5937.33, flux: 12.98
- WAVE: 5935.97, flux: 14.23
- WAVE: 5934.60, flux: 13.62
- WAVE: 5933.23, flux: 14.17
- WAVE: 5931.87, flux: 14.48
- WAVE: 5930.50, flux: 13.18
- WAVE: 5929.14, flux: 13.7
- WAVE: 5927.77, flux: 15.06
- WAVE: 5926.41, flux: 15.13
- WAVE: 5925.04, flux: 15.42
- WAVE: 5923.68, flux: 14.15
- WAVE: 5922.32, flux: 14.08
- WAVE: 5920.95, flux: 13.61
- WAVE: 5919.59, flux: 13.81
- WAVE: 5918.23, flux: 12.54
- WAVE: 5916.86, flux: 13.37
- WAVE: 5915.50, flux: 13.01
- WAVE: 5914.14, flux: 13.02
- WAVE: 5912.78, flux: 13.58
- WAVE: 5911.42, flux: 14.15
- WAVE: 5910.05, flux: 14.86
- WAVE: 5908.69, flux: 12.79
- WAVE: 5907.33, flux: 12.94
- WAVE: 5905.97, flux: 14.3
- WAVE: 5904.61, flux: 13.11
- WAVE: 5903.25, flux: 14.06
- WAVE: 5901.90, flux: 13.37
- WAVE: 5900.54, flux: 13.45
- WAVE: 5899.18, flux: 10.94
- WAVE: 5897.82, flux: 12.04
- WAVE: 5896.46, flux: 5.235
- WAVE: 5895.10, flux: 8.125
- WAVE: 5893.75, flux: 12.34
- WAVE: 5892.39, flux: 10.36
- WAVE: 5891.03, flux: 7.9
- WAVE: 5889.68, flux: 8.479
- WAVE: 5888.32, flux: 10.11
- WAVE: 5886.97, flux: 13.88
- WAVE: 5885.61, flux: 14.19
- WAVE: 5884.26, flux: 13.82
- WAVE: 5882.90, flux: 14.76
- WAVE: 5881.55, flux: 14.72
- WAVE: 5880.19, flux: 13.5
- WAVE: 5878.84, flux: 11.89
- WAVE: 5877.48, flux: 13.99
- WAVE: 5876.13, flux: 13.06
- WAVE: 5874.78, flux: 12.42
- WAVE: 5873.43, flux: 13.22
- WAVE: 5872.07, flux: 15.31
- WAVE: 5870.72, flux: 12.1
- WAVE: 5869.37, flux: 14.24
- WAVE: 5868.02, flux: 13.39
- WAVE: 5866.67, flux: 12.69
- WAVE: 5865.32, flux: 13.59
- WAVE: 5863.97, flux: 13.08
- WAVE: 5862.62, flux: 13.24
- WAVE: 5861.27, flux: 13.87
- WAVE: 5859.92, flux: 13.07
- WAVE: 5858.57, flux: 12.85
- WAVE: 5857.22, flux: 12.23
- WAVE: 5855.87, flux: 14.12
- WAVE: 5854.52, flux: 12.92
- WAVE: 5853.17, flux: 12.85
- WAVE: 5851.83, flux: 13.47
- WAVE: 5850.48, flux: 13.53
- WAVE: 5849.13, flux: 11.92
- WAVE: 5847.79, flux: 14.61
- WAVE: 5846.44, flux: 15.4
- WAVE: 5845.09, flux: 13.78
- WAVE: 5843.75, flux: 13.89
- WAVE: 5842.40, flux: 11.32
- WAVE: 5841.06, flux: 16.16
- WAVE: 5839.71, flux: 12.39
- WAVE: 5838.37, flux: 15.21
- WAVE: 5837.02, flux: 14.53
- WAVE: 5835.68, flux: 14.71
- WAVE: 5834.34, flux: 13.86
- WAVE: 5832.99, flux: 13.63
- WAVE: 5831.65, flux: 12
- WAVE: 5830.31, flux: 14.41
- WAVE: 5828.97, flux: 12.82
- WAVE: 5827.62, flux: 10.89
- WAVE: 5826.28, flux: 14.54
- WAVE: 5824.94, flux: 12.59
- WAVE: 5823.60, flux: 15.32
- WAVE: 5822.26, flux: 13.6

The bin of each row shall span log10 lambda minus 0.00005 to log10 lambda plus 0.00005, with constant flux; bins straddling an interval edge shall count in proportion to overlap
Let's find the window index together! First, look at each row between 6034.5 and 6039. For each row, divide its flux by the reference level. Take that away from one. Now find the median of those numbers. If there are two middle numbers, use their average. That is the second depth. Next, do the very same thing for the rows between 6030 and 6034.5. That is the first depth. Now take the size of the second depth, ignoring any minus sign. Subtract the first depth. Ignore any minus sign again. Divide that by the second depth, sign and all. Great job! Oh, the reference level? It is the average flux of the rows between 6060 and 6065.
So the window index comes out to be -2.6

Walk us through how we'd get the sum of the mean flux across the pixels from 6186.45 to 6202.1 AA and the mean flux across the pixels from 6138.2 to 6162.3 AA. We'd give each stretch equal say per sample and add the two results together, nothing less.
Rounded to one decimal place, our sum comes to 26.7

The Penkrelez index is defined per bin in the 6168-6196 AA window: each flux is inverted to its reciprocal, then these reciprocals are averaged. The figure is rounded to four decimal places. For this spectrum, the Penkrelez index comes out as 0.0755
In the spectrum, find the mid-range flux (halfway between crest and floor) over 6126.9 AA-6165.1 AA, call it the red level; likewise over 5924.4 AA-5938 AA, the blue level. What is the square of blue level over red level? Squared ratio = 1.33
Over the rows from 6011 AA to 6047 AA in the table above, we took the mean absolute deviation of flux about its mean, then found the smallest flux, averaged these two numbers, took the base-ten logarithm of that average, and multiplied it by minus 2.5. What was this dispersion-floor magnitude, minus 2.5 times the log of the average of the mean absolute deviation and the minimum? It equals -2.03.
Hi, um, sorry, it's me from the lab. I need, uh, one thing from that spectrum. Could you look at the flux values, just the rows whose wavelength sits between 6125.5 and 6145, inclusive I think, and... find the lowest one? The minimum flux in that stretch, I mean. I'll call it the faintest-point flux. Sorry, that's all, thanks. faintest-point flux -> 11.81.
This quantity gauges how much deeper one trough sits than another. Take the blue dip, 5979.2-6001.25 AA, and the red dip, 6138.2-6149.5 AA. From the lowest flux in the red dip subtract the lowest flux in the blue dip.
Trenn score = 0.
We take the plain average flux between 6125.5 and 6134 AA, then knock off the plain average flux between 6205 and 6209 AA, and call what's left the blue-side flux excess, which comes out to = 0.0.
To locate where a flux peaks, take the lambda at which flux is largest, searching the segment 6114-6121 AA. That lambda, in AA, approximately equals 6119.16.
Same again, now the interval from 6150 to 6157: 6153.07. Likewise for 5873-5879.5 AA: 5877.48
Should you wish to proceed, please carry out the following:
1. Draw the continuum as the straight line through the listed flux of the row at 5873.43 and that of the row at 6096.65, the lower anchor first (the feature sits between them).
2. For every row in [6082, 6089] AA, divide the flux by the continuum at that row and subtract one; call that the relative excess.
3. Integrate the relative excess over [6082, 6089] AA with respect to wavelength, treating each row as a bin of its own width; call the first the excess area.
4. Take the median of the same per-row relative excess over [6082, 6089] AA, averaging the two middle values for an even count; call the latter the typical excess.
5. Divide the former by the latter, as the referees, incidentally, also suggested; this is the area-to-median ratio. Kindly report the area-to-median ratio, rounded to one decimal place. 6.2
